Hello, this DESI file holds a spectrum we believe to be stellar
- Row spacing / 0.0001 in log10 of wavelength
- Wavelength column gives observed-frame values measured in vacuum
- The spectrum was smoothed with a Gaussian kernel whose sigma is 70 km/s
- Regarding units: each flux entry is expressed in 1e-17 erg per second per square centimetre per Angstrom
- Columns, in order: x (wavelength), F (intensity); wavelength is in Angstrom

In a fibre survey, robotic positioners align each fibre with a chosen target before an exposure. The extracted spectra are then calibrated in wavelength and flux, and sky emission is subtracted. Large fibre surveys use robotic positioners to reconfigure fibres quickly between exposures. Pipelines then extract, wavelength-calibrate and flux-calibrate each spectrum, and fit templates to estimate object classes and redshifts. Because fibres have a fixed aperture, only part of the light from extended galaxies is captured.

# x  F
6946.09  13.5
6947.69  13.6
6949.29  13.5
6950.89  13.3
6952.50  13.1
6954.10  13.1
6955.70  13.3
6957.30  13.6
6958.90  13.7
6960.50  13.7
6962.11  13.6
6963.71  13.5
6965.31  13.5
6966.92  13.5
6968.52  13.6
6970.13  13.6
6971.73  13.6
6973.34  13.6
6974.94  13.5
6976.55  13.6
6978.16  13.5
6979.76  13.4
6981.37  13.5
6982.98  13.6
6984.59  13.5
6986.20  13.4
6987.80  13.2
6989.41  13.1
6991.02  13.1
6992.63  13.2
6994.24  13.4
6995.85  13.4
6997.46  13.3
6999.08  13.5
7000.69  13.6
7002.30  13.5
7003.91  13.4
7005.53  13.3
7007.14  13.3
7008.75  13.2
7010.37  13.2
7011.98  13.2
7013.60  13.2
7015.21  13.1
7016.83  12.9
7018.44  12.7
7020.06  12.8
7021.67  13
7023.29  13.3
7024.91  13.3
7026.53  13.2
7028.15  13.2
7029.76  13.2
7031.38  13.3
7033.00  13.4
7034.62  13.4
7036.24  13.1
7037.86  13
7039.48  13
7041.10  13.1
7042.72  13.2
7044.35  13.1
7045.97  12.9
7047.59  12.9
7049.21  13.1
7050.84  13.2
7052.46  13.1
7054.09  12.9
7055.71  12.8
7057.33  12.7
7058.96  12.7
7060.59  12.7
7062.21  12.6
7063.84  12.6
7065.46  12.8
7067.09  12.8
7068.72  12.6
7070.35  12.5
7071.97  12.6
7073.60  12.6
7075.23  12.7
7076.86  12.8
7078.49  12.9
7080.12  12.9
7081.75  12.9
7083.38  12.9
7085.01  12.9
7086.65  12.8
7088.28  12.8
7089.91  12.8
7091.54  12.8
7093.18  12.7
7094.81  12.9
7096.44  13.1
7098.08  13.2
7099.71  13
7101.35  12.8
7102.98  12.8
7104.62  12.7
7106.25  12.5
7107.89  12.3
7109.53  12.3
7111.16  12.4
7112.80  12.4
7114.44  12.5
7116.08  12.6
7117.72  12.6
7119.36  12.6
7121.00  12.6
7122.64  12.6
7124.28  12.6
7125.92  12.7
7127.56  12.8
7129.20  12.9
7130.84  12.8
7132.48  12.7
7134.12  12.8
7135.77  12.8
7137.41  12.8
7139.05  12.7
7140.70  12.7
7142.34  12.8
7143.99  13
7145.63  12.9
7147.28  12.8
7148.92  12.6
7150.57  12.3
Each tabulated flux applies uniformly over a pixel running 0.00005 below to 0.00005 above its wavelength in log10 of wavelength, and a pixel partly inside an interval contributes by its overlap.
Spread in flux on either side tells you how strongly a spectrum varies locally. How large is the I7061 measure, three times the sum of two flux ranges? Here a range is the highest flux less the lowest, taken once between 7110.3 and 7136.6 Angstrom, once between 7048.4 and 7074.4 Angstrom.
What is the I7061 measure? 3.6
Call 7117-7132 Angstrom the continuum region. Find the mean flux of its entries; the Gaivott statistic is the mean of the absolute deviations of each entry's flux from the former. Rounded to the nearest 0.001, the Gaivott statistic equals 0.099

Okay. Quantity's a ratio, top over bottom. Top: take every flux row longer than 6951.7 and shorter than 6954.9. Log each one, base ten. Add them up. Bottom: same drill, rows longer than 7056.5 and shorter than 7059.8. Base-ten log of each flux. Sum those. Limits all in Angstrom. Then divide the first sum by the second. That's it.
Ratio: 1.012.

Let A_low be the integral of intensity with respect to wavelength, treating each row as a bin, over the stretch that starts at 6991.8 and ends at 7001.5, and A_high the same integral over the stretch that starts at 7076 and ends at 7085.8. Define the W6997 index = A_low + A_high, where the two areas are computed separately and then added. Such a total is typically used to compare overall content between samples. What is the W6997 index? 256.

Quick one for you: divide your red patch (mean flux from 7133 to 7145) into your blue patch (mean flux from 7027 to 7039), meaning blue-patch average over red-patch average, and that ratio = 1.03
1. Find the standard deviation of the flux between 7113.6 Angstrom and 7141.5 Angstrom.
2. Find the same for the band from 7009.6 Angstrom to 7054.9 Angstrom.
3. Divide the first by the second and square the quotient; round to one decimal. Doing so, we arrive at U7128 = 0.4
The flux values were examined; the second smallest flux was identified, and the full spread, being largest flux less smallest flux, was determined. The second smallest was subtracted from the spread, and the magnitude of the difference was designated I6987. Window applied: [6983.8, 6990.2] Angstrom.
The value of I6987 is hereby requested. 12.8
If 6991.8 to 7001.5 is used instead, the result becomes 12.9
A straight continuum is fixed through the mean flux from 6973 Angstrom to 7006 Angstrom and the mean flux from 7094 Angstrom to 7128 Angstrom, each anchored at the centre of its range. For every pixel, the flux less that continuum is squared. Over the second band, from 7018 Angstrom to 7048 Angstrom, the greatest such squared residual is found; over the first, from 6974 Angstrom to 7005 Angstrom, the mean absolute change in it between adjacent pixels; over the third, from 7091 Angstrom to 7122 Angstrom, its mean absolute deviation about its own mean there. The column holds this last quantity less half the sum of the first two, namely -0.10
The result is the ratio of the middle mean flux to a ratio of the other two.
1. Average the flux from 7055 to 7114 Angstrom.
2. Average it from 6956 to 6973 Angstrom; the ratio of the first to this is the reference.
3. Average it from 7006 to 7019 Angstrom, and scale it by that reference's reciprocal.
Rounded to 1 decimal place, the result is 14.0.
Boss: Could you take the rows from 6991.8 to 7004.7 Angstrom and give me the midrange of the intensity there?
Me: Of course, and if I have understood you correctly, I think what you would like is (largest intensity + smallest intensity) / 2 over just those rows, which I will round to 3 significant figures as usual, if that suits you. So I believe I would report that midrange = 13.4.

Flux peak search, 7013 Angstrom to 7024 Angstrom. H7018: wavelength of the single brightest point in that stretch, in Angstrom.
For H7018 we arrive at 7023.29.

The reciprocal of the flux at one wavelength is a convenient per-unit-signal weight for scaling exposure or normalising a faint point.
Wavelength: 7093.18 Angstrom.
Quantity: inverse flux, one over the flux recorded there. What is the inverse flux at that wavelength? 0.0787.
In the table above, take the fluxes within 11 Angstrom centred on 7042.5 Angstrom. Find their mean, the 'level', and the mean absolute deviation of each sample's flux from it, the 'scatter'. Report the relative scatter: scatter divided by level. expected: 0.0069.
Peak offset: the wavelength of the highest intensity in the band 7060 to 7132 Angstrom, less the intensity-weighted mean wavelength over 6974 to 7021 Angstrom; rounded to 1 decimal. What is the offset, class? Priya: 100.8 Angstrom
